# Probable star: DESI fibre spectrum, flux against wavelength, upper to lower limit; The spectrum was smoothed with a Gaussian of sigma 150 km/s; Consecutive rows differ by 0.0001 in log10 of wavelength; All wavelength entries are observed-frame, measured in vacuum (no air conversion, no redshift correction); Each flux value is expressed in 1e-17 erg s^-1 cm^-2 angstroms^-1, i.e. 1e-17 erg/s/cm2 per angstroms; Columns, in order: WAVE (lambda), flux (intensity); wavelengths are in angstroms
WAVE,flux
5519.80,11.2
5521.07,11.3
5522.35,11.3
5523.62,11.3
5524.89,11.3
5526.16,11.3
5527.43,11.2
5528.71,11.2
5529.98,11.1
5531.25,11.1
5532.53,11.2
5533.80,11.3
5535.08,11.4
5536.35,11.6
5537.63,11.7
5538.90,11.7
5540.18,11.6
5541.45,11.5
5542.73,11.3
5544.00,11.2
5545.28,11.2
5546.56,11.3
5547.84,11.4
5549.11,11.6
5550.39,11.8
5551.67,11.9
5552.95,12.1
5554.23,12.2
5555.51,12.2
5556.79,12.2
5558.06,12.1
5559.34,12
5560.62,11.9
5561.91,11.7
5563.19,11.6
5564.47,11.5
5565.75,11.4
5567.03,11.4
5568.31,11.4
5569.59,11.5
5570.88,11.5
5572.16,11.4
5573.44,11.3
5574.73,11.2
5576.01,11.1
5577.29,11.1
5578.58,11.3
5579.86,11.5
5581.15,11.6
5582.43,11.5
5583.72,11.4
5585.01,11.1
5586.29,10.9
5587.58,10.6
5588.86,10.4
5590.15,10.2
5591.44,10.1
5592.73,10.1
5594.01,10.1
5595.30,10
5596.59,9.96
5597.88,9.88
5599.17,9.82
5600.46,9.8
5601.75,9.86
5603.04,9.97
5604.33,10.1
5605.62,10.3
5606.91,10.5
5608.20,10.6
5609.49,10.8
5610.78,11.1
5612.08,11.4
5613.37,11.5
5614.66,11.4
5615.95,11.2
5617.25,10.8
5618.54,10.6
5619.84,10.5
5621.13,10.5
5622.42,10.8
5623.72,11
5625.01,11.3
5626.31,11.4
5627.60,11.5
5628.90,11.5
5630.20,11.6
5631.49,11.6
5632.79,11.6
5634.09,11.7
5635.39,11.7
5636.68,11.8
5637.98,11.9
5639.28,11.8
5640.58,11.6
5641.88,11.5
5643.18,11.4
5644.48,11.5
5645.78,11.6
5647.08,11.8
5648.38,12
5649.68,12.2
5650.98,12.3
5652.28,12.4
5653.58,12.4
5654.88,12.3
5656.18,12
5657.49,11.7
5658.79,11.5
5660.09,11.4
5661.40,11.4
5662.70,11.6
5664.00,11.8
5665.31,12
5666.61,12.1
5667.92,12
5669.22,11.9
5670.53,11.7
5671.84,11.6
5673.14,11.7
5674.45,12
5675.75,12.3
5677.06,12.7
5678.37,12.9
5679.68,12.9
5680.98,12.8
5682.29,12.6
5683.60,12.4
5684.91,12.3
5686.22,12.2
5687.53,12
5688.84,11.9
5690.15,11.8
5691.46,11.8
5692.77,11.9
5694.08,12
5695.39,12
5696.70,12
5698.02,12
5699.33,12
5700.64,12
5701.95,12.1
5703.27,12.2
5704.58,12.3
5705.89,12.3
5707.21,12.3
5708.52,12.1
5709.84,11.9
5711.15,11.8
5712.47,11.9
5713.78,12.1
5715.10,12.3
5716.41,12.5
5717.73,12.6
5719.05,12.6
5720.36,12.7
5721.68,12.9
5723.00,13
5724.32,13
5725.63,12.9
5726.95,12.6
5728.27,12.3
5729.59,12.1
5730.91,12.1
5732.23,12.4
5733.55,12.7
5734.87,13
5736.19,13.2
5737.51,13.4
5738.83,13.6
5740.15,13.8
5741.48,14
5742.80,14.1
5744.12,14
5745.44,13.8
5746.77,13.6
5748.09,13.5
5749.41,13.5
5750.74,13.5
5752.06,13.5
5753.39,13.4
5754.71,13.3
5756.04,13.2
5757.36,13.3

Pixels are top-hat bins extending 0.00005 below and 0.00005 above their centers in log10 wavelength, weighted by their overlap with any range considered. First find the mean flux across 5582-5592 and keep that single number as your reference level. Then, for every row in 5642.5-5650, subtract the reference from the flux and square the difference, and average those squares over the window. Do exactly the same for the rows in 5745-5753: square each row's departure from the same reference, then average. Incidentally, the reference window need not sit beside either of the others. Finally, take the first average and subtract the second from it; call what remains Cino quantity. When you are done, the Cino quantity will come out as -6.8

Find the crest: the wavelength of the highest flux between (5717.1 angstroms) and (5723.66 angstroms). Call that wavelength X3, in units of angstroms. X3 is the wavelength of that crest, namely 5723.00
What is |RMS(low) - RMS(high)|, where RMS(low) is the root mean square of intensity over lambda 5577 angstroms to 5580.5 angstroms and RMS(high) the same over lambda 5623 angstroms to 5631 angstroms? 0.08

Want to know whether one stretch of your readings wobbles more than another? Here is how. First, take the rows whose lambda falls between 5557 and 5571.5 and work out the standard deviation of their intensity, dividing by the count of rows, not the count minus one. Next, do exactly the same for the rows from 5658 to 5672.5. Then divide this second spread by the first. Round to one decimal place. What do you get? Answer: 1.0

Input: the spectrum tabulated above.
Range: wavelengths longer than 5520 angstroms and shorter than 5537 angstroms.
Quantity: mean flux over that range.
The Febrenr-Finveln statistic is 11.3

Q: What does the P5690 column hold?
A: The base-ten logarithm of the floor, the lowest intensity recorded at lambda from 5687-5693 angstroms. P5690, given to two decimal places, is 1.07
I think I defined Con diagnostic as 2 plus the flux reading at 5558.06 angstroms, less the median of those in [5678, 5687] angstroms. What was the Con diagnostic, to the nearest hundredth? 1.50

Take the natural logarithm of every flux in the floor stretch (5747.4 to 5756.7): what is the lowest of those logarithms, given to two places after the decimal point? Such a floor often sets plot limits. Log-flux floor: 2.58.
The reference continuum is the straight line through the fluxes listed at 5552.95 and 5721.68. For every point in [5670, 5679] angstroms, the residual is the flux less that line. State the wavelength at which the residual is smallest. 5671.84 angstroms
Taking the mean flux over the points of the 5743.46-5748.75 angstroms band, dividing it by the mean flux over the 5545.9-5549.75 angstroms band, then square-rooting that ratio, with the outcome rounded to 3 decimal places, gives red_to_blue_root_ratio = 1.096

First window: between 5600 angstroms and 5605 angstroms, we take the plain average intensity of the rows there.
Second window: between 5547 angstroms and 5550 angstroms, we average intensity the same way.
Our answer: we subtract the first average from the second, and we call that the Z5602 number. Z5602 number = 1.6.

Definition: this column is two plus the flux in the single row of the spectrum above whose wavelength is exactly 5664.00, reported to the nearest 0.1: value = 13.8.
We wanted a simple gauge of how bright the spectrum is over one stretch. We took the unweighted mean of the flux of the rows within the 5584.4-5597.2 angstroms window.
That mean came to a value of 10.3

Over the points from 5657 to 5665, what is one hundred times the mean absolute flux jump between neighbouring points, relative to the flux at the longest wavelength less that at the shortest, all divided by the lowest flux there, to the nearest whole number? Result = 12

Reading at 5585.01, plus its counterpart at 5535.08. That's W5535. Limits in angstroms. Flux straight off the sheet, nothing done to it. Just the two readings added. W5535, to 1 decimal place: 22.5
